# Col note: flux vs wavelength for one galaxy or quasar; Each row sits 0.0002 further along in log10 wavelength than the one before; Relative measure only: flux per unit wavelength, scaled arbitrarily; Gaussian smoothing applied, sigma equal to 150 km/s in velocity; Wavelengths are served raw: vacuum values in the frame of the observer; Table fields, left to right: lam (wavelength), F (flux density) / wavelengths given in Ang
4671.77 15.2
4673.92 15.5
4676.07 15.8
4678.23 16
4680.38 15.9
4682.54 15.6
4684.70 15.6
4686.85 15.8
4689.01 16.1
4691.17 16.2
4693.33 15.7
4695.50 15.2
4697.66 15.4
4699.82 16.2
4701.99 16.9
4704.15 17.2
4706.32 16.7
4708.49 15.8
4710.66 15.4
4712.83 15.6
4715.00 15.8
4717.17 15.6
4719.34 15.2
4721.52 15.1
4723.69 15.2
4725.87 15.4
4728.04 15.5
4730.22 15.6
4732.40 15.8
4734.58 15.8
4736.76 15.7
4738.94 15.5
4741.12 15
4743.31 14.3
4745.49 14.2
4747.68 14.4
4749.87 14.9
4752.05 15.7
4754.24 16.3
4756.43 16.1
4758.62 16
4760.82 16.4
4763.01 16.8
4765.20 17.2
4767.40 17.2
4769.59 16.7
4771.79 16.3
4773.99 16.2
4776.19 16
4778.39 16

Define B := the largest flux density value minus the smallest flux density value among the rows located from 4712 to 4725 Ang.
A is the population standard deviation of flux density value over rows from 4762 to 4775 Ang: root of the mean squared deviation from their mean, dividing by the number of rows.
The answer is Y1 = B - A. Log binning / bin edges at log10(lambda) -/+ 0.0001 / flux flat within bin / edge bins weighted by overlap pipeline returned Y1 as 0.3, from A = 0.4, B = 0.70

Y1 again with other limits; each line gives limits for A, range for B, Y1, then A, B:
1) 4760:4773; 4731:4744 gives 1.2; 0.3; 1.50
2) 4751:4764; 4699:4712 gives 1.5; 0.3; 1.80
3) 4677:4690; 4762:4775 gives 0.8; 0.2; 1.00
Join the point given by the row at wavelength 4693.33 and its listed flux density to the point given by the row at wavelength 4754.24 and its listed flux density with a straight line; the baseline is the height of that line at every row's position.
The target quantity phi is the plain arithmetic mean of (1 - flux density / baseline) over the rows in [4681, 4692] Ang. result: -0.01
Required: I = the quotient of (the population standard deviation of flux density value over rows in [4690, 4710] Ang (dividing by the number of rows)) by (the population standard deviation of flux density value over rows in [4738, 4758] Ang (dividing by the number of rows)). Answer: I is 0.9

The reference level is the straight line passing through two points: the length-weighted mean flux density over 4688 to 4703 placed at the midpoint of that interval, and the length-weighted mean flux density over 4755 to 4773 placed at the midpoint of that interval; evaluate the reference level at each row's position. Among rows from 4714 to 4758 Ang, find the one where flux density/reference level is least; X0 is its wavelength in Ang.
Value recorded 4745.49 Ang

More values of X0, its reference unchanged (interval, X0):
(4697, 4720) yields 4719.34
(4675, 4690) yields 4684.70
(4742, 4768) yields 4745.49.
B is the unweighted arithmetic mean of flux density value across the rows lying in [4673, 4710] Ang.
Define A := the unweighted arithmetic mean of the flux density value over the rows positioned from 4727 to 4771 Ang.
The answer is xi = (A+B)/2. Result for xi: 15.9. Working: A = 15.8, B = 15.98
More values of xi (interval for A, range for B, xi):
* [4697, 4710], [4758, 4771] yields 16.5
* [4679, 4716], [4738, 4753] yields 15.4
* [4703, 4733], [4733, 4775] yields 15.8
